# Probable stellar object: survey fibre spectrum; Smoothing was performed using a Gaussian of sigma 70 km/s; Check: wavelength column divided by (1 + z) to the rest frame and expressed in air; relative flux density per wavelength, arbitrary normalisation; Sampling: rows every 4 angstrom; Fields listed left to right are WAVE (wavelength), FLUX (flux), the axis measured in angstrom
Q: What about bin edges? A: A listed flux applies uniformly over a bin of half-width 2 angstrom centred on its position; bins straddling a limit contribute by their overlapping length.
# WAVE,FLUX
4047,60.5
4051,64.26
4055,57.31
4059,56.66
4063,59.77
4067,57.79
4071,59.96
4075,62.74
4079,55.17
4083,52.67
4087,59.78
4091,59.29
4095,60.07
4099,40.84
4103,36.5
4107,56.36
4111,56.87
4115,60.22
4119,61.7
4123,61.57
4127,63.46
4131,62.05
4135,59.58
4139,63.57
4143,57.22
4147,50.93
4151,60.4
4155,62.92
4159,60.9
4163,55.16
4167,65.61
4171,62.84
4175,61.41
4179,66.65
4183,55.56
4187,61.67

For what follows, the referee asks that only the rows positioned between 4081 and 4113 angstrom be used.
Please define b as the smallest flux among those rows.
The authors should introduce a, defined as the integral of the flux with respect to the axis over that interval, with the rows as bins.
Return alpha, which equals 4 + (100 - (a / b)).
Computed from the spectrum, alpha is 58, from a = 1690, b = 36.5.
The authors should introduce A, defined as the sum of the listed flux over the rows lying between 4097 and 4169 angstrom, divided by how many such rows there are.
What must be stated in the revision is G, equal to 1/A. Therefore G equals 0.0174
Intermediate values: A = 57.5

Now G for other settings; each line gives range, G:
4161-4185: 0.0163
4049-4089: 0.0171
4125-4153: 0.0168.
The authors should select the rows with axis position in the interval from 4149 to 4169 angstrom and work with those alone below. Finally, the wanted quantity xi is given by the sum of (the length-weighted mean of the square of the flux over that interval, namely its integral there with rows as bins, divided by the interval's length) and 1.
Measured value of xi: 3734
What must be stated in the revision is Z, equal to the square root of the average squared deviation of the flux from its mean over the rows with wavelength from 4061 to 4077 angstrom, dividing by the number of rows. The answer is 1.8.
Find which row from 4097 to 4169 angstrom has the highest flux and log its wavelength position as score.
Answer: 4167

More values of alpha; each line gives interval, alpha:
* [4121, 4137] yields 87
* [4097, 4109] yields 89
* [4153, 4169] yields 86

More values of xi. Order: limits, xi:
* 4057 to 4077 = 3532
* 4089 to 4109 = 2661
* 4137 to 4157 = 3504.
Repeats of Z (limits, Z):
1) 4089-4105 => 10.6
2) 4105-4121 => 2.2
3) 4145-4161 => 4.6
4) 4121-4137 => 1.4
